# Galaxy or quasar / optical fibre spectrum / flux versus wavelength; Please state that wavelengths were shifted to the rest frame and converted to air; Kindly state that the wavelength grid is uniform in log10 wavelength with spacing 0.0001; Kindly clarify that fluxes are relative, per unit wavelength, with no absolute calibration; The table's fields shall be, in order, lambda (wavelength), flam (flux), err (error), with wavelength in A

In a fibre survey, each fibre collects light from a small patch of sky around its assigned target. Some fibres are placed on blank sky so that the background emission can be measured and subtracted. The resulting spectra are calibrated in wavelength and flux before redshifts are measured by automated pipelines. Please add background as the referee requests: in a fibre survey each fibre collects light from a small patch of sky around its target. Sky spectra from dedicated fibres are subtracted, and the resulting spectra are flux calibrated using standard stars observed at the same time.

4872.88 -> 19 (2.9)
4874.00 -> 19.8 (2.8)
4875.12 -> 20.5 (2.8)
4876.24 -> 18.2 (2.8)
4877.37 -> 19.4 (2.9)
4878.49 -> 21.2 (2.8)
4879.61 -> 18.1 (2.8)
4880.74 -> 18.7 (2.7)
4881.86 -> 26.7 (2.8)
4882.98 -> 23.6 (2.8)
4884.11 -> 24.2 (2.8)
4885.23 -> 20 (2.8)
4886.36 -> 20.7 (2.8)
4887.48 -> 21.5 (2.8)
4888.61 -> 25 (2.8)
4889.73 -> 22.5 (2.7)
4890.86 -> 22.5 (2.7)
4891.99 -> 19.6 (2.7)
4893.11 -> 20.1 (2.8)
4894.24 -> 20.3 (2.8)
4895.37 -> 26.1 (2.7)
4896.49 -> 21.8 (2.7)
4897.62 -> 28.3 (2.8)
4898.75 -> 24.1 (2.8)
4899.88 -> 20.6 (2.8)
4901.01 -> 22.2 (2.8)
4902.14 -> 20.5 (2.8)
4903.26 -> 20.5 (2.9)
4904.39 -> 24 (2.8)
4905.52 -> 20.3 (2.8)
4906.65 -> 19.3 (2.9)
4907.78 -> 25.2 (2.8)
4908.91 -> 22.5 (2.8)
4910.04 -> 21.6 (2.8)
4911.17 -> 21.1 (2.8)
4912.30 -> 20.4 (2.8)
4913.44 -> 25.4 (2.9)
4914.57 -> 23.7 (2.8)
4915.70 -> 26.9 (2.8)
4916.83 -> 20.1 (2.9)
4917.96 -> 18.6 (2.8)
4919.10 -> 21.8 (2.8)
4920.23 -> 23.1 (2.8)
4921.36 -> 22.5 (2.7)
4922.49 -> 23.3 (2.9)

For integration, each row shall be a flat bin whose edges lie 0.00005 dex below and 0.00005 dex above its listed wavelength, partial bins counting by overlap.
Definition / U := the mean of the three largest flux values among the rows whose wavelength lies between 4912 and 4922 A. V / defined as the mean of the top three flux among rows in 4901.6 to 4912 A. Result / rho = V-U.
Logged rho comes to -1.43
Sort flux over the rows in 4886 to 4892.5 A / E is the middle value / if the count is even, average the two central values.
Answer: 22.0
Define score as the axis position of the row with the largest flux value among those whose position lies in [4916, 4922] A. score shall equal 4920.23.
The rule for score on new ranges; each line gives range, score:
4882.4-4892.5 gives 4888.61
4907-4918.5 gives 4915.70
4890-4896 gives 4895.37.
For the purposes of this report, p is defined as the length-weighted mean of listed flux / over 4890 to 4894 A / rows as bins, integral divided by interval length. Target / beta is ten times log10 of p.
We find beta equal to 13.2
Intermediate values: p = 20.8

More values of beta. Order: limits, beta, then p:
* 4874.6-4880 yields 12.9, 19.5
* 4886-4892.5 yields 13.4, 22.0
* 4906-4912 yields 13.4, 21.9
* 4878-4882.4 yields 13.3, 21.2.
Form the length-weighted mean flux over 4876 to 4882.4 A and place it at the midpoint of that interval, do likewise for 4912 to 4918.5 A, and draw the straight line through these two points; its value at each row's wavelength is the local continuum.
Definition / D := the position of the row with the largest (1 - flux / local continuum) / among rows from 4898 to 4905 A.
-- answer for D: 4903.26 A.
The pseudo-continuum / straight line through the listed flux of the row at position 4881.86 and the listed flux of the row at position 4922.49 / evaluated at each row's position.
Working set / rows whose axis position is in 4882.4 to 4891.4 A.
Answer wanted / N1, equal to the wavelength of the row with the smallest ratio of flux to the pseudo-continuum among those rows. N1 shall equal 4885.23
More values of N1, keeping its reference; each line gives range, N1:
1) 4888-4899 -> 4891.99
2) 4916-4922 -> 4917.96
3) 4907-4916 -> 4912.30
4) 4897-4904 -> 4899.88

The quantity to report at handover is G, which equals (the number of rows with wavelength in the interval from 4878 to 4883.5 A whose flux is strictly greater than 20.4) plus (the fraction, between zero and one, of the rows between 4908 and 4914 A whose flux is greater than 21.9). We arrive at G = 3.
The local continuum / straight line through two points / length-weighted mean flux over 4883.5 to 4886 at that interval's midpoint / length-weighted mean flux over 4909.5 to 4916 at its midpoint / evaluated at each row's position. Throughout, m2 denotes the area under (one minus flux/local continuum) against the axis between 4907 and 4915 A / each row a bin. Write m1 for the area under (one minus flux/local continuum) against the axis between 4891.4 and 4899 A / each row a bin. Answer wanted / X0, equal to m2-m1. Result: 0.24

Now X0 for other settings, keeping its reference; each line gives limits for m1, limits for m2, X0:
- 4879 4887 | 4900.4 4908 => 0.32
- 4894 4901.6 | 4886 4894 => 0.52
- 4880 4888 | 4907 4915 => 0.15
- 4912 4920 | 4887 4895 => -0.06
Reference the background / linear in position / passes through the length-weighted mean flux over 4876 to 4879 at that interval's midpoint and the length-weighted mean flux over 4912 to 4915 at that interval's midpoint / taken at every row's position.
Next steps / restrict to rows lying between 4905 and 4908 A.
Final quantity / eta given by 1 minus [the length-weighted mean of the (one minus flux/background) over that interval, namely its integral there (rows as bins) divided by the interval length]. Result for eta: 0.94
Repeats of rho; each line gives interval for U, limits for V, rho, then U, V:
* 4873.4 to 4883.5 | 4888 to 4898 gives 2.63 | 23.8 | 26.5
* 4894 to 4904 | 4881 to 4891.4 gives -0.87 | 26.2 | 25.3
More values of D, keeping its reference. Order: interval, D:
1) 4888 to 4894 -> 4891.99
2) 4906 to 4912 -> 4906.65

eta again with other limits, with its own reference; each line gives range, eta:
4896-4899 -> 1.14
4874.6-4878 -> 0.99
